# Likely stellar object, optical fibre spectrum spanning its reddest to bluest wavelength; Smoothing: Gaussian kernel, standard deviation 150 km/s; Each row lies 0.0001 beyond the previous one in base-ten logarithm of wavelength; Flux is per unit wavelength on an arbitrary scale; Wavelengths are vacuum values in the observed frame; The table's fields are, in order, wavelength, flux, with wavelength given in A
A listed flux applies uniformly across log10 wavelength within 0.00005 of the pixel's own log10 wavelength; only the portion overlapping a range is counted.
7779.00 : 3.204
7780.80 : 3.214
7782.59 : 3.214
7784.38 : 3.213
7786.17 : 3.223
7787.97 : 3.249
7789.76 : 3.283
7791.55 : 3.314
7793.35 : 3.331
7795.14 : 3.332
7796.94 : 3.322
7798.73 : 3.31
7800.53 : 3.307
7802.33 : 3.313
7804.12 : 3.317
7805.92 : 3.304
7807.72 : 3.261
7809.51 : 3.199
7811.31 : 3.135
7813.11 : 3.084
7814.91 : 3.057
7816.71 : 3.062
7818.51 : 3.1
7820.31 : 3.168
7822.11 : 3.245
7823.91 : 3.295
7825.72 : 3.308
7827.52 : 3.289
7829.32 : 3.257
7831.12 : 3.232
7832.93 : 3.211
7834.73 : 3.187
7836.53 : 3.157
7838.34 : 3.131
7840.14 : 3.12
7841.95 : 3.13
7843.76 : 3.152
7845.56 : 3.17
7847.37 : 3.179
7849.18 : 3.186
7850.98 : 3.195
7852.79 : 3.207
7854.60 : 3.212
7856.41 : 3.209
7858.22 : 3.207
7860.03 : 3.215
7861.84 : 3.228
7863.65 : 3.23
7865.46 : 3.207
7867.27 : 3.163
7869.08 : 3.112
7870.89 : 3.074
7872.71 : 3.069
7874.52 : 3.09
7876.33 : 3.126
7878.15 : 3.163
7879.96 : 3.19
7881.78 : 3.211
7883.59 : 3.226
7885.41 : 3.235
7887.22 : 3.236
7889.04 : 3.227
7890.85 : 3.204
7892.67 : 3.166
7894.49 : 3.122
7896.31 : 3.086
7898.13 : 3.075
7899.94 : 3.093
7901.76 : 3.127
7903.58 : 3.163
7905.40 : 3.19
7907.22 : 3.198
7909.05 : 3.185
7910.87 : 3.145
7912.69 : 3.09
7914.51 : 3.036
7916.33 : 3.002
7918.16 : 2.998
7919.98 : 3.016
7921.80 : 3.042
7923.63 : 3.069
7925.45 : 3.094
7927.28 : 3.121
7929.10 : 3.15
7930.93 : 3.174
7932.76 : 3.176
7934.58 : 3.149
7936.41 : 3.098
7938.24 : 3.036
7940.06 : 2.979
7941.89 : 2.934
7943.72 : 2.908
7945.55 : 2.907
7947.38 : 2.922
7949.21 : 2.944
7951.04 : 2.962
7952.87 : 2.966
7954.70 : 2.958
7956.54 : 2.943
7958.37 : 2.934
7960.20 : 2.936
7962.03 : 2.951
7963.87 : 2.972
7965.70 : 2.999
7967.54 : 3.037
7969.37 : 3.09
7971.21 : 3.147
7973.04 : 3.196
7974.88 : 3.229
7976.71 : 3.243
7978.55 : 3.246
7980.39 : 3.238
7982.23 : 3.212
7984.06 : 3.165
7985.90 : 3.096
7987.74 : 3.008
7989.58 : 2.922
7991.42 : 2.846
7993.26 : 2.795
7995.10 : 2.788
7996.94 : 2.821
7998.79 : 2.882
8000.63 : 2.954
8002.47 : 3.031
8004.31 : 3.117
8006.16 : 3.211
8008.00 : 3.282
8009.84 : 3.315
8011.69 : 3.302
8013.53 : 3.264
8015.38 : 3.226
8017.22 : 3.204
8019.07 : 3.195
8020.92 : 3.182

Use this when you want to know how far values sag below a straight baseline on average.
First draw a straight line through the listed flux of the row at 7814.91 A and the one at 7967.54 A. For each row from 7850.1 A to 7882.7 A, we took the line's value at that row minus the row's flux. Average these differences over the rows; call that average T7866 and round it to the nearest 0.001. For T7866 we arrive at -0.122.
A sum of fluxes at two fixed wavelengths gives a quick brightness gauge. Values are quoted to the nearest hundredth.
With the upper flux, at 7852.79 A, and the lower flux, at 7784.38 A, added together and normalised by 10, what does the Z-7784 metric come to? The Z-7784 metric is 0.64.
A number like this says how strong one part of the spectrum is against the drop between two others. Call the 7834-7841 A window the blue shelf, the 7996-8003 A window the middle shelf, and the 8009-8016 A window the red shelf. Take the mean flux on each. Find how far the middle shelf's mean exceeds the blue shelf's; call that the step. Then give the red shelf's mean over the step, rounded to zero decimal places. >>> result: -14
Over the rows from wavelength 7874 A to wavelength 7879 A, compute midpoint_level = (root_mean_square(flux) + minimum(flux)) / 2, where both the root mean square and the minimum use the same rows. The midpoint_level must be 3.11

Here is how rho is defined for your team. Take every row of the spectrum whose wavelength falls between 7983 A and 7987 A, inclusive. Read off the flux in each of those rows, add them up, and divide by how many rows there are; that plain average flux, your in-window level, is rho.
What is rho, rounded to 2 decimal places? 3.13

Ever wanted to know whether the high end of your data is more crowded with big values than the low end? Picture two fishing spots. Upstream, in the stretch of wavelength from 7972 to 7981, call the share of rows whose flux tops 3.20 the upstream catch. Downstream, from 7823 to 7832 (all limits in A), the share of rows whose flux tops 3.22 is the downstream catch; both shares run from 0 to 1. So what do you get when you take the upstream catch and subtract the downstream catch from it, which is -0.20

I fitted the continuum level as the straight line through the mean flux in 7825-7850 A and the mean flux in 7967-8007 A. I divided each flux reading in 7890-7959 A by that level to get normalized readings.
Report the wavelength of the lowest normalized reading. 7943.72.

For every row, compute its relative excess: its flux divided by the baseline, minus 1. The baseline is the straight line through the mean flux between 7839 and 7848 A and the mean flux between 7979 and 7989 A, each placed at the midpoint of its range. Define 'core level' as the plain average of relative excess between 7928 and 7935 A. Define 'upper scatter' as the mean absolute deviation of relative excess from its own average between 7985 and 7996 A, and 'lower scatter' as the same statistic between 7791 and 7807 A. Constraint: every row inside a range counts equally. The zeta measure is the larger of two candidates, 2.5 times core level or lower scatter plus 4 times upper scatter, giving 0.129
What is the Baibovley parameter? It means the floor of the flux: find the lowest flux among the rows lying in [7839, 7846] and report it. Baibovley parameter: 3.12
